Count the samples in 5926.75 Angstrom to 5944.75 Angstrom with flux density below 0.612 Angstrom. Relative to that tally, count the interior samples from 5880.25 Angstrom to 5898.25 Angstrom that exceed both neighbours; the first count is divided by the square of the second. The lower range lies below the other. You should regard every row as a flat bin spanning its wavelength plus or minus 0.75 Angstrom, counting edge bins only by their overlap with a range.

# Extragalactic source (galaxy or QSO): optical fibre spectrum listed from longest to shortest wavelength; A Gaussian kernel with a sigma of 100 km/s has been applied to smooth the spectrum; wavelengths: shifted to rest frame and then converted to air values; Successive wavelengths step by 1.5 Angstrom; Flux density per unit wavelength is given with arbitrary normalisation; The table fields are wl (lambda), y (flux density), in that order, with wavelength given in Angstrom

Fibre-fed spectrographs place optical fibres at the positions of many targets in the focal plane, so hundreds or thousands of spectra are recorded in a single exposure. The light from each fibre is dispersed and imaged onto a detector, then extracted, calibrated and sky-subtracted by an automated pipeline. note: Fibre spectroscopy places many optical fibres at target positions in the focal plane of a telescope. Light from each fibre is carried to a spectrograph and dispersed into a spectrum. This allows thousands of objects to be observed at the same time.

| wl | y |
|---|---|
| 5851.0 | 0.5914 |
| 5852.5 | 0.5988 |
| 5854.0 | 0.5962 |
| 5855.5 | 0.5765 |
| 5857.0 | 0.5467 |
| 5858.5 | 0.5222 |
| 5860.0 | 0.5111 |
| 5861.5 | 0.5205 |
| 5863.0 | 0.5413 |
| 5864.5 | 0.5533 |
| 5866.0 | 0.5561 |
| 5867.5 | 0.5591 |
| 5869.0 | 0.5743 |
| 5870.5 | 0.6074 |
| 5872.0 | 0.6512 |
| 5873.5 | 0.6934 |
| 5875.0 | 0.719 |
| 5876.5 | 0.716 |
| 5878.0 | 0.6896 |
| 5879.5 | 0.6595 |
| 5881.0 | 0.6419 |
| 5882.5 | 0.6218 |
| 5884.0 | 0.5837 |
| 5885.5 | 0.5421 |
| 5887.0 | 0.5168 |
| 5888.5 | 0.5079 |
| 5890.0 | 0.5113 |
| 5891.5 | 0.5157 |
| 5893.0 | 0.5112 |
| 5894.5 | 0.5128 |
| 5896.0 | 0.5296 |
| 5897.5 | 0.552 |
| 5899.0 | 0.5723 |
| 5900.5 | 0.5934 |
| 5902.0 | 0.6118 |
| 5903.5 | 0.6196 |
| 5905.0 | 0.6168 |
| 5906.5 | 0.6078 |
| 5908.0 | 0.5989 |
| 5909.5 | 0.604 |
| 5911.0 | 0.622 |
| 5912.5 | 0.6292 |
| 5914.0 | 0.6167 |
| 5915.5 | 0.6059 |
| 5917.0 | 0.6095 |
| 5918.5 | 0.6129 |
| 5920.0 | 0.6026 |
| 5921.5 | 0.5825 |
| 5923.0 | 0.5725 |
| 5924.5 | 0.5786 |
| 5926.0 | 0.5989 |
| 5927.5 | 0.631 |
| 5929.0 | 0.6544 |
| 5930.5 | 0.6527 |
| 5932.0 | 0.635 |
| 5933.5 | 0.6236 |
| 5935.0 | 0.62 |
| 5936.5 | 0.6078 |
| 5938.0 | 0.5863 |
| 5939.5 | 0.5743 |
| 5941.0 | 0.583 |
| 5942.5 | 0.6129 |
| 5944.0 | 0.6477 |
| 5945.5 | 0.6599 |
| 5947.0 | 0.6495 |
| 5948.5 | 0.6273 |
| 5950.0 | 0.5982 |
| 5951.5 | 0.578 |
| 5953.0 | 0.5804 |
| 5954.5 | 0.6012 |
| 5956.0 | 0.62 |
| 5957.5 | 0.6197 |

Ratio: 4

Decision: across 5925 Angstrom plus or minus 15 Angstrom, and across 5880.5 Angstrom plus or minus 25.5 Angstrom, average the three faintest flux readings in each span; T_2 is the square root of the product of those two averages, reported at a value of 0.54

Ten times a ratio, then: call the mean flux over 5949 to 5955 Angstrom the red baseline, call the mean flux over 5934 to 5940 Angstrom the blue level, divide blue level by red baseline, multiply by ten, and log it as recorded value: 10.1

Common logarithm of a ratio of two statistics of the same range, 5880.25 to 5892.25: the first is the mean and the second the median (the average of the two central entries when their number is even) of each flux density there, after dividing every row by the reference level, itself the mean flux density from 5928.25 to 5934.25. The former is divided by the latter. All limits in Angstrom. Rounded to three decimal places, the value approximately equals 0.021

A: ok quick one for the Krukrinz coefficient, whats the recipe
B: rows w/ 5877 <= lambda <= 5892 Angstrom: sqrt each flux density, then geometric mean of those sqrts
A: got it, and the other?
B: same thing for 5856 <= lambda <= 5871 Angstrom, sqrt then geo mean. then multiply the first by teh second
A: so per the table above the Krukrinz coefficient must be 0.56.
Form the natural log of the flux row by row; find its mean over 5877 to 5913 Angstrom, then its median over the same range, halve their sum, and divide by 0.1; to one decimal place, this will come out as -5.3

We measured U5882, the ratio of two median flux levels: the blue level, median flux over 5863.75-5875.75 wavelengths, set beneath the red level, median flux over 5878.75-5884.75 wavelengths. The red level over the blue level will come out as 1.07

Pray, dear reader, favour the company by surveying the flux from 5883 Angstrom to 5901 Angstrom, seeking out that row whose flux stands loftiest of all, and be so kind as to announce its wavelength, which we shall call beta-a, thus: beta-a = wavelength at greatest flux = 5900.5 Angstrom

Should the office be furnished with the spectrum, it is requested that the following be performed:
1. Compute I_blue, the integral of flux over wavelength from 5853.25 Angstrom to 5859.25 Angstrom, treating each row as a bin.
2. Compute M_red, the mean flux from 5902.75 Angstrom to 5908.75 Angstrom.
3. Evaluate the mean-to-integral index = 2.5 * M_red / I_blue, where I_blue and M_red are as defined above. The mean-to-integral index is 0.454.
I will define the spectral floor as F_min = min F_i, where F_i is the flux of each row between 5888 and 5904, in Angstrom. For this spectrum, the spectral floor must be 0.5079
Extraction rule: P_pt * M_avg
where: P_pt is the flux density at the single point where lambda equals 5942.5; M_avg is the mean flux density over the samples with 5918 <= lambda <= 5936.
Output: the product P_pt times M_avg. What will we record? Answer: 0.376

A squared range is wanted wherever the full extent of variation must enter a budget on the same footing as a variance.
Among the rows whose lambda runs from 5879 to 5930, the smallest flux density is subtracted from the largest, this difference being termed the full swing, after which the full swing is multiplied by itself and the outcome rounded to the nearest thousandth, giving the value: 0.023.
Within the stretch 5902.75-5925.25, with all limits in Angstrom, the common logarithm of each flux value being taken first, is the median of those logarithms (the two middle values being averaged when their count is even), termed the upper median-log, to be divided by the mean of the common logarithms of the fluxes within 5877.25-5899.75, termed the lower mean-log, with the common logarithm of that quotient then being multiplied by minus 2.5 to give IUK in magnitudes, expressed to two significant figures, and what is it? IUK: 0.16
